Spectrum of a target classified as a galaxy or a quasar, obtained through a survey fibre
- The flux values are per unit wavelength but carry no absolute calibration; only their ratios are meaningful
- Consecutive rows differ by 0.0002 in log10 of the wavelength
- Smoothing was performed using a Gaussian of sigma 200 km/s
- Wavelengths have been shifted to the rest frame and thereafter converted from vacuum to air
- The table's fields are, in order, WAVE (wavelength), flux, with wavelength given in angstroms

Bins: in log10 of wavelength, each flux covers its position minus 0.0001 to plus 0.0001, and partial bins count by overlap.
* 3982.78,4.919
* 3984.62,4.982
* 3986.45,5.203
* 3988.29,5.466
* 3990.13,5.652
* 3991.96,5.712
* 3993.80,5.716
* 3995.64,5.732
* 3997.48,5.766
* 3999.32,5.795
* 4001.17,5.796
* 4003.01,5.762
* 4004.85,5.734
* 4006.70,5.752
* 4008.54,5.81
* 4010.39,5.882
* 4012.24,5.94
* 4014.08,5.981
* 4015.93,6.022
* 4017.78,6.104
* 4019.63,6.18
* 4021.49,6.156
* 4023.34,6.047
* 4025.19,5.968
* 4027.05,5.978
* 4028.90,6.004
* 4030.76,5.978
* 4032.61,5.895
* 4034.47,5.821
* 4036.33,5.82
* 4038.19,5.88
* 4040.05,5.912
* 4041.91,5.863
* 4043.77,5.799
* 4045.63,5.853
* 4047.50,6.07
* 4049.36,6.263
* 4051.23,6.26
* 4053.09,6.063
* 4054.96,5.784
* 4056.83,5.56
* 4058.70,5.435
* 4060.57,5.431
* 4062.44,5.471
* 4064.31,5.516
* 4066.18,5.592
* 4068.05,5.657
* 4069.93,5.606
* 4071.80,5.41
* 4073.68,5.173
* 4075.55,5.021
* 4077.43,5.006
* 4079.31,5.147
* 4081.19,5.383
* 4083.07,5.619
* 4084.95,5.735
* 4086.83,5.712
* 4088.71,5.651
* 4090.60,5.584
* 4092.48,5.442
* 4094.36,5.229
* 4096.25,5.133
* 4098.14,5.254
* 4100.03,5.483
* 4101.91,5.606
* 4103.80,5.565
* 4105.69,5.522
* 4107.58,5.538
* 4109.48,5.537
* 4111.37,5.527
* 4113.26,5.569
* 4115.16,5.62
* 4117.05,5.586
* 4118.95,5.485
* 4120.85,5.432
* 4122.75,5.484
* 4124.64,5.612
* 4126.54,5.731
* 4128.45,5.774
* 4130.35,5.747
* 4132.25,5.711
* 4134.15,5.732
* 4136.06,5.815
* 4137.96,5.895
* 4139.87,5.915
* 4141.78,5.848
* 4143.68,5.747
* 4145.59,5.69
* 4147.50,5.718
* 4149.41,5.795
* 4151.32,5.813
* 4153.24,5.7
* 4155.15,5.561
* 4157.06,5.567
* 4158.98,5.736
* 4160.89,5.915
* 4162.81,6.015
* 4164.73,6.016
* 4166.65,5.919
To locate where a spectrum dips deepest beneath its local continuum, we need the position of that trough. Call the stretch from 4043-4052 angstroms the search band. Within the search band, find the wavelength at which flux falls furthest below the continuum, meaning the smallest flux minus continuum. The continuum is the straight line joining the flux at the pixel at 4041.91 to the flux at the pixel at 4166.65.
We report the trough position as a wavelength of 4043.77 angstroms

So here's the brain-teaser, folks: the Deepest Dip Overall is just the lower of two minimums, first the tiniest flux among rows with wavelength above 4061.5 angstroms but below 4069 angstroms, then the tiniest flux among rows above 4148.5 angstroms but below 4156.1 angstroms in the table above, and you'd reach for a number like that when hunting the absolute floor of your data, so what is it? 5.47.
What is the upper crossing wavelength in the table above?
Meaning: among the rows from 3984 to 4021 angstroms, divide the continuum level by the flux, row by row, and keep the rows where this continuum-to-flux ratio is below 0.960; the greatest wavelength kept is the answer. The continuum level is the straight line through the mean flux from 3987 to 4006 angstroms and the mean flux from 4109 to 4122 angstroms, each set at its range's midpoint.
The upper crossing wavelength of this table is 4019.63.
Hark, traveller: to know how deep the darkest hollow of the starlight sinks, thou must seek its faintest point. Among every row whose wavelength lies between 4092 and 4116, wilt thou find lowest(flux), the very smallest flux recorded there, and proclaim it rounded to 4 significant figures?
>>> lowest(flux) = 5.133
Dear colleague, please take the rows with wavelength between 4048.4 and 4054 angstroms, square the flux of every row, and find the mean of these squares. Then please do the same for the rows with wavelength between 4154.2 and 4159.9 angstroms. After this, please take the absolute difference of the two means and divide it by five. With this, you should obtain 1.4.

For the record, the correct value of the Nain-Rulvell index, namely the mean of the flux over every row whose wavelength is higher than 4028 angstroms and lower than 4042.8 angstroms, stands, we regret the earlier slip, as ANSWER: 5.90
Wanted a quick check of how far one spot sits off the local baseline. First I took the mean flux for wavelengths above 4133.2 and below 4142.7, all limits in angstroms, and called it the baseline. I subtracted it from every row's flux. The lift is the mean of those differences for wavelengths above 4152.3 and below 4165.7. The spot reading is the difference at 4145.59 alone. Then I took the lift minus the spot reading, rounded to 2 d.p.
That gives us 0.10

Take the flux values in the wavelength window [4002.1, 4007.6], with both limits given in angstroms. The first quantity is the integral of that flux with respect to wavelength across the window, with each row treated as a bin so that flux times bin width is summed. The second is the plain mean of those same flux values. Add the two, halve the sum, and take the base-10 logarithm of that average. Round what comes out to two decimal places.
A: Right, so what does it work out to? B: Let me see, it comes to 1.27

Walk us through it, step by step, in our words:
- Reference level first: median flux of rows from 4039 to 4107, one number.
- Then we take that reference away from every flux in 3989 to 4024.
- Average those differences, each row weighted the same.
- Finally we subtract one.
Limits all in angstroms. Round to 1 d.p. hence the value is -0.7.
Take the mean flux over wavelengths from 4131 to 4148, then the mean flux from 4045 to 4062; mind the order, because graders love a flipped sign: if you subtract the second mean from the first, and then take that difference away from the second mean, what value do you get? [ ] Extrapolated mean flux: 5.9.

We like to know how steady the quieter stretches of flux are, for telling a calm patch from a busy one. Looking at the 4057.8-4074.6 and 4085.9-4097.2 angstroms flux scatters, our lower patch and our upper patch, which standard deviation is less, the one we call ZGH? 0.14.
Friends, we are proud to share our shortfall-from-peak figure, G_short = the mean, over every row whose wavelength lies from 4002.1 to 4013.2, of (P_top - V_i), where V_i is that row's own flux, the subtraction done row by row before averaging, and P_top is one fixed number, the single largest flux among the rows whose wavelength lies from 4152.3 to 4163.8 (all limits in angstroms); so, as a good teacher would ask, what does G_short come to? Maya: 0.2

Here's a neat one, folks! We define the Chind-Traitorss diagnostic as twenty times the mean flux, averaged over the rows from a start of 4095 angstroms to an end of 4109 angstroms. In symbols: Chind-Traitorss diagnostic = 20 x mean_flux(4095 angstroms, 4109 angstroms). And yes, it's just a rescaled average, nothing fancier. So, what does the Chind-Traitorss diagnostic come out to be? 109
